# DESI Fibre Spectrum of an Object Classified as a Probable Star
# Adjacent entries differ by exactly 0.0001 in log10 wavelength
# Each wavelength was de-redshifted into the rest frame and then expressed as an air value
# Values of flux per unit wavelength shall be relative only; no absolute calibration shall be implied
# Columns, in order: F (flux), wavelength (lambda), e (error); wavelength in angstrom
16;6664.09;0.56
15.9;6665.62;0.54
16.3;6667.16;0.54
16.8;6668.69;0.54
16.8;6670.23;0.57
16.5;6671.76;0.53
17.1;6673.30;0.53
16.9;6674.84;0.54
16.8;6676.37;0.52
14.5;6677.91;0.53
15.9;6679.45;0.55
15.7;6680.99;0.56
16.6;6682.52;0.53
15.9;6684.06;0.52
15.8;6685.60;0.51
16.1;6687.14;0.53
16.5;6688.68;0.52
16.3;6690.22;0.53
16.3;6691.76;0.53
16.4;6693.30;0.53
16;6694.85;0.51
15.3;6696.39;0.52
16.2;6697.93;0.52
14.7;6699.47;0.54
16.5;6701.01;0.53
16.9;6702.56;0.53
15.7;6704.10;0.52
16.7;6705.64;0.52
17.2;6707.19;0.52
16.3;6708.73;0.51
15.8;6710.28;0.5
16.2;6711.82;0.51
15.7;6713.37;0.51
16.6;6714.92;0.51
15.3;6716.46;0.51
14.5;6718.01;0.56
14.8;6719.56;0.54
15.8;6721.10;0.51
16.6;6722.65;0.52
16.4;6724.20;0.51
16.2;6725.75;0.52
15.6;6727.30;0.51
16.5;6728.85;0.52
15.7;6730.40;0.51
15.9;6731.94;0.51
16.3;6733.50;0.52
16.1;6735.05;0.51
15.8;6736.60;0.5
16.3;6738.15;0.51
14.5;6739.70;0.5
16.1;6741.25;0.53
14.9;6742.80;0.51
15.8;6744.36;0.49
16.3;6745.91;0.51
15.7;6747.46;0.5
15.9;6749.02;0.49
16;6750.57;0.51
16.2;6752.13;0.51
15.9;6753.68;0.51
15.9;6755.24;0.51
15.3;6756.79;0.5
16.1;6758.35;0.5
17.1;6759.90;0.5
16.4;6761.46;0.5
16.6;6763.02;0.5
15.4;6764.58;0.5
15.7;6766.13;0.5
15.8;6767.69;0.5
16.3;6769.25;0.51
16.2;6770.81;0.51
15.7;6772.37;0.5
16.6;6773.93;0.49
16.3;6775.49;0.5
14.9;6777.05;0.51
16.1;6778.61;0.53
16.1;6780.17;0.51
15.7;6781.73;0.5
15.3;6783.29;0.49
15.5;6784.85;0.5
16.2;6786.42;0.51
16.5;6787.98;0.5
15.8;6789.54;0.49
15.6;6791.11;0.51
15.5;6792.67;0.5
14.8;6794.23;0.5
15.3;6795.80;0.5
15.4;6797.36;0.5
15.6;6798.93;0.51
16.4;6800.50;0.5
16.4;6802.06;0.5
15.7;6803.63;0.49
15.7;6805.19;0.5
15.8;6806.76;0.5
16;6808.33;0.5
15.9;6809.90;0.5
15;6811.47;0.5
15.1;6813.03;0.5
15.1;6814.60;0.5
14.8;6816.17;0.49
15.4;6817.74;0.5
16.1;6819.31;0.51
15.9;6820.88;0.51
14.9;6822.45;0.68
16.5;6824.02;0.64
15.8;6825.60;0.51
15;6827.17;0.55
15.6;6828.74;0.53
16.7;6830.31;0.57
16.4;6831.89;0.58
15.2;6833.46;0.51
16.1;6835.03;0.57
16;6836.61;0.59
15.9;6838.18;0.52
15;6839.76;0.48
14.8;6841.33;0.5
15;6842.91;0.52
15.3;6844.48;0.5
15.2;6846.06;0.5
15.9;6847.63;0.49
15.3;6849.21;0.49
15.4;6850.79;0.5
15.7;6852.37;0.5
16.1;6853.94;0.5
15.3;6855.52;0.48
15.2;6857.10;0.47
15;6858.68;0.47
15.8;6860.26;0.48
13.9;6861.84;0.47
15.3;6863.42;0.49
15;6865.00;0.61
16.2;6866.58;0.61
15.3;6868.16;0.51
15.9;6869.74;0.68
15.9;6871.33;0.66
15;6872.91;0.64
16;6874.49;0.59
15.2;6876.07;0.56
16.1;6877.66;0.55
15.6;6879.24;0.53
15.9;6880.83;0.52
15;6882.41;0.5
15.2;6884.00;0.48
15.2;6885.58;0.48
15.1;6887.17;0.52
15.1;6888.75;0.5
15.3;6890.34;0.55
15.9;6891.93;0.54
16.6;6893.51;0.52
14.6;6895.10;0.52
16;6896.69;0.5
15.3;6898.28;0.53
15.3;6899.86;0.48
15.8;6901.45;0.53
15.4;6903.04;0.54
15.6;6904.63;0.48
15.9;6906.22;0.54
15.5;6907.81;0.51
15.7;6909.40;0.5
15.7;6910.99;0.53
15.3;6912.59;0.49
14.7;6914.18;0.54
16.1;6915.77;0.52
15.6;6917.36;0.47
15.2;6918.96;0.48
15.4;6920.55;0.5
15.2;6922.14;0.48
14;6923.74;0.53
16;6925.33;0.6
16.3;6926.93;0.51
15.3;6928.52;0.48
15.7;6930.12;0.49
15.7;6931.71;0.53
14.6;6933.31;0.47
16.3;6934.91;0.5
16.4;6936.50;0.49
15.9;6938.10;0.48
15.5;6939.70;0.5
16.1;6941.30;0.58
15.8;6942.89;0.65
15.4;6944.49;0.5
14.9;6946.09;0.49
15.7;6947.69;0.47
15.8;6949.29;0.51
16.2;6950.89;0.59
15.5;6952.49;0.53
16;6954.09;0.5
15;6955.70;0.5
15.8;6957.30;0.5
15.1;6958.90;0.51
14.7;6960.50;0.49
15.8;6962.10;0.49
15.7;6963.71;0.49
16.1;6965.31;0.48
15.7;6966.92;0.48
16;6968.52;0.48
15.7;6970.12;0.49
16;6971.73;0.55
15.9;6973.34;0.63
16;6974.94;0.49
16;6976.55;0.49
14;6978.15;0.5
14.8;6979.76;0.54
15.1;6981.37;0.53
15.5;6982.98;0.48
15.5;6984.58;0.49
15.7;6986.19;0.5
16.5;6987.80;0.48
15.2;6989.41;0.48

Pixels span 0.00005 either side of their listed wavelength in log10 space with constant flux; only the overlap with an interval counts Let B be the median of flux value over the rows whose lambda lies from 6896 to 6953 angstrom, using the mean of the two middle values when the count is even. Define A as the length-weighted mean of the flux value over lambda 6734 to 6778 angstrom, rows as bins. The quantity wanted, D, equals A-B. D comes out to 0.3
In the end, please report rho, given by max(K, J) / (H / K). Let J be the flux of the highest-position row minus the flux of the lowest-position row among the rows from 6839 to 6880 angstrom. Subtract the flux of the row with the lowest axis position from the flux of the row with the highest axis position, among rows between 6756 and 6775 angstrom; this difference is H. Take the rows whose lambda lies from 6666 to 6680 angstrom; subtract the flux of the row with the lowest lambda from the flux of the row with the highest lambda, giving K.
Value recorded -0.18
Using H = 1.3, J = 0.6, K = -0.40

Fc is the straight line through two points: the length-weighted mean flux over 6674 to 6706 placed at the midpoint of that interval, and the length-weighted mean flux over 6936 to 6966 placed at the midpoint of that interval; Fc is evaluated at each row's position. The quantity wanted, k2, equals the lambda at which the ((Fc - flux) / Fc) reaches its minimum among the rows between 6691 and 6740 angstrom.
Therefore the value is 6707.19 angstrom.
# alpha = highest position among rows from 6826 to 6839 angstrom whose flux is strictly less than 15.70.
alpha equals 6833.46 angstrom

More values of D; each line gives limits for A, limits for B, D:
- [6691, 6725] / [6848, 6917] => 0.6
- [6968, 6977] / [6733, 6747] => -0.2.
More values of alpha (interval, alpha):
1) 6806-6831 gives 6828.74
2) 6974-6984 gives 6982.98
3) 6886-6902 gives 6899.86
